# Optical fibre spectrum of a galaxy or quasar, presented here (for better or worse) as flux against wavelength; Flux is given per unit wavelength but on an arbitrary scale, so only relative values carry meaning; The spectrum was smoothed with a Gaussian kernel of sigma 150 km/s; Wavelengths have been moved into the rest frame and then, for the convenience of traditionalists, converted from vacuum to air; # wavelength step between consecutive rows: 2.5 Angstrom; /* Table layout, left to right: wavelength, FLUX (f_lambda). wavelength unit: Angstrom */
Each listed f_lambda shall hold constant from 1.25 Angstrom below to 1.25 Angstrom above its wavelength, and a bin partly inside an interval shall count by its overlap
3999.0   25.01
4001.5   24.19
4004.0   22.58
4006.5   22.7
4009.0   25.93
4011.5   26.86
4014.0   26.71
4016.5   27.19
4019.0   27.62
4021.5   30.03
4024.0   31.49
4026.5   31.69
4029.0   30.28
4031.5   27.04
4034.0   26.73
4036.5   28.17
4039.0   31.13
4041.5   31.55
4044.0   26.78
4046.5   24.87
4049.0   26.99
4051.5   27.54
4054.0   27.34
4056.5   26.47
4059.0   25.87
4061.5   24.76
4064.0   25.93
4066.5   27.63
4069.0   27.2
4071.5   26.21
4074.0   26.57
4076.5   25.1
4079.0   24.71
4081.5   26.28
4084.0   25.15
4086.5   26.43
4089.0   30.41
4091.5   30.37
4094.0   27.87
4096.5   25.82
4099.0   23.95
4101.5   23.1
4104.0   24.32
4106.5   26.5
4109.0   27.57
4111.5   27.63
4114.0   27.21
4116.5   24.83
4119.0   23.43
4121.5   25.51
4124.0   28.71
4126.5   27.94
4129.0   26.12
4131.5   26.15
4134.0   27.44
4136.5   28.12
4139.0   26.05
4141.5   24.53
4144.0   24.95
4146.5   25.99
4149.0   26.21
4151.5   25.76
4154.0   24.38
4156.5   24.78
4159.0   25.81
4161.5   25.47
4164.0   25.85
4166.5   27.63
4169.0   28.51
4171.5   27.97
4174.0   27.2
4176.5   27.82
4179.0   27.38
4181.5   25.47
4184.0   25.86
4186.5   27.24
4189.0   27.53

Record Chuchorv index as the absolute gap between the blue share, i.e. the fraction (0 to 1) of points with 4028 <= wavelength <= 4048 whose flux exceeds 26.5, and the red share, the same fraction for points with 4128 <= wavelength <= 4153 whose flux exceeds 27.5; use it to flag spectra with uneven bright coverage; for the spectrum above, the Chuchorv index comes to 0.8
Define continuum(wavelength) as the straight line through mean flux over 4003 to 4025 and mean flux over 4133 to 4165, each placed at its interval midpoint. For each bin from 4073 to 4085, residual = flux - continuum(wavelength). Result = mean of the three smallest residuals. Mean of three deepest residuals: -1.3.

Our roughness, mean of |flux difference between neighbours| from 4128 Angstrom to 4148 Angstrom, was 1.0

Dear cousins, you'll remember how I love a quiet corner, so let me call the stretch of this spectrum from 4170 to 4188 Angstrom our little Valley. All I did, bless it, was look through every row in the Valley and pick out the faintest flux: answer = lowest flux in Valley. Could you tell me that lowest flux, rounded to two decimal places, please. 25.47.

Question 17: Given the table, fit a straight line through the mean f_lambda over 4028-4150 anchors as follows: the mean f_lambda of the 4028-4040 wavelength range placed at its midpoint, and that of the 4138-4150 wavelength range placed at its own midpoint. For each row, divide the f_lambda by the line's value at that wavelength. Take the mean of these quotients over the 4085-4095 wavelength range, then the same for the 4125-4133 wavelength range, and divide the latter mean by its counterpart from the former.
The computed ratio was 0.97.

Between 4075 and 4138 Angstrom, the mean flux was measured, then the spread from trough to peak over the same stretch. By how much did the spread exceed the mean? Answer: -19.1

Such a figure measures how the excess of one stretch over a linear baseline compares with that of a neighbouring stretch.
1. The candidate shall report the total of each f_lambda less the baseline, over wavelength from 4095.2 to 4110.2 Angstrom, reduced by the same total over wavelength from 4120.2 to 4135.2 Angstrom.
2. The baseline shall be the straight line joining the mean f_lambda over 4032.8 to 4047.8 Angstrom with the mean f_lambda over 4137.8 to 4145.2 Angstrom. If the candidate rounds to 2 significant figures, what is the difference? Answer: -15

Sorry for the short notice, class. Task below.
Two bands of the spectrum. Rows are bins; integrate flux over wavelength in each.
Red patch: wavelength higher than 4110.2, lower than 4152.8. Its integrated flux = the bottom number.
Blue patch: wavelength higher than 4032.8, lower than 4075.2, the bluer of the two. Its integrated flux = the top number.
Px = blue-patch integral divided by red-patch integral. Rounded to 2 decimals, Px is 1.03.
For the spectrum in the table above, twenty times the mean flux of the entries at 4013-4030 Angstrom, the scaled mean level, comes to 586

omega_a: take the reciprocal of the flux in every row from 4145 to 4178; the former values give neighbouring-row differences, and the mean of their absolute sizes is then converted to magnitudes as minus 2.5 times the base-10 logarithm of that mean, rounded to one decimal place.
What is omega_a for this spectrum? 7.4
